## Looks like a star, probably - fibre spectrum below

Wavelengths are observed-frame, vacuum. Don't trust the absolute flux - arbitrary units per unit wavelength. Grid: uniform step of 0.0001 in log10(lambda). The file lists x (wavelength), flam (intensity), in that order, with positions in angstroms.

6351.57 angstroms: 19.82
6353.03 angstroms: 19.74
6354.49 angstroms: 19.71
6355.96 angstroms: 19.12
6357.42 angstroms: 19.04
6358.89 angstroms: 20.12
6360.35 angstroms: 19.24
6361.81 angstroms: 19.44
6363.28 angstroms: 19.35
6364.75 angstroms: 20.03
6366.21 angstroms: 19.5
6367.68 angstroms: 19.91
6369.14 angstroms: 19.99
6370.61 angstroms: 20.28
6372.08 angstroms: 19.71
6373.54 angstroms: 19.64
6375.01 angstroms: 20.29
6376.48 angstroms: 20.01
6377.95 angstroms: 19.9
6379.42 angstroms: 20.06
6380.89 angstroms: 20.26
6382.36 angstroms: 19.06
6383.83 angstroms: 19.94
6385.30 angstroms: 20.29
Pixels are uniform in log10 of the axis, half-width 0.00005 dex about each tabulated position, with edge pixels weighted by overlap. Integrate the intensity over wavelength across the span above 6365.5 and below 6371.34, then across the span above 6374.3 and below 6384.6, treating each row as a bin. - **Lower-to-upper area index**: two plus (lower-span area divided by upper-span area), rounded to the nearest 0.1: 2.6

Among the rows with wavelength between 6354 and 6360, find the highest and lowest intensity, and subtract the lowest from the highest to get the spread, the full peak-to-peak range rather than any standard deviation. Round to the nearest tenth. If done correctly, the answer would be 1.1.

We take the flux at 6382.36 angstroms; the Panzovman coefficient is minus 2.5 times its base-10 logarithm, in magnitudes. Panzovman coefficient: -3.20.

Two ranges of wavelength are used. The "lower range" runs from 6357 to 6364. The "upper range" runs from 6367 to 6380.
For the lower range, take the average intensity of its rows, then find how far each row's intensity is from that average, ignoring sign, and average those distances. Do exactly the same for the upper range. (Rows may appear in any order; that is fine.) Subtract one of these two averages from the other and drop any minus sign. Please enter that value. 0.108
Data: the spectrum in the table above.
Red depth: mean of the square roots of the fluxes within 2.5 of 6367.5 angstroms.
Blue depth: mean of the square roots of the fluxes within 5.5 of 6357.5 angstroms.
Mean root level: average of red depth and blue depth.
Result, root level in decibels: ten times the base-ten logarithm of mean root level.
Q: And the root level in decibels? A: 6.47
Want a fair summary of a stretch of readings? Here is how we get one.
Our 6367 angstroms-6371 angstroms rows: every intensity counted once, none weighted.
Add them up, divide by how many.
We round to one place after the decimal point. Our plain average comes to 20.1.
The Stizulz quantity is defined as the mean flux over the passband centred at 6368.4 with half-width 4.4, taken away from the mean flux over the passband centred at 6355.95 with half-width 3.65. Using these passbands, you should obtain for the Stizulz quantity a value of -0.36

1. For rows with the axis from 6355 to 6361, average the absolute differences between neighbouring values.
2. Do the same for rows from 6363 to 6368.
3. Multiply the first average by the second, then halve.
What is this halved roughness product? 0.18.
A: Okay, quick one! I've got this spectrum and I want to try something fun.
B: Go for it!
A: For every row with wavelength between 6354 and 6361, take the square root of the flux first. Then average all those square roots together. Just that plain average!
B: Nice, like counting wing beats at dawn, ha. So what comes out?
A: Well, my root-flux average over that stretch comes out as 4.41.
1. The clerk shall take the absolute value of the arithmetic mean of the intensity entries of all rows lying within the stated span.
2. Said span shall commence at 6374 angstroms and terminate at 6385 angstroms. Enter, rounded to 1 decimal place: 19.9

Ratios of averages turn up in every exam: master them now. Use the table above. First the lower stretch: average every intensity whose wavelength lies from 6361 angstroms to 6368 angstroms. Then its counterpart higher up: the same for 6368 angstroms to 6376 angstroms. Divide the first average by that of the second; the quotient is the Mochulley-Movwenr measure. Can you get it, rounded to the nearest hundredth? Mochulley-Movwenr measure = 0.98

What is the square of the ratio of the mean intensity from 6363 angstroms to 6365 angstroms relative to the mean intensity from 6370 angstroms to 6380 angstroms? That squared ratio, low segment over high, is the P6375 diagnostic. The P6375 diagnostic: 0.97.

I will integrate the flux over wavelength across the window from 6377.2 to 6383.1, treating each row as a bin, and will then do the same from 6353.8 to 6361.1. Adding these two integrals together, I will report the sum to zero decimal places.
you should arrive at 259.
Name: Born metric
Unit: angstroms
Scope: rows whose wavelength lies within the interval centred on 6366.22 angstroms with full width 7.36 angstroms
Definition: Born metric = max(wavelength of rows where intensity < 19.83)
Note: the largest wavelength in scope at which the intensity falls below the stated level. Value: 6366.21 angstroms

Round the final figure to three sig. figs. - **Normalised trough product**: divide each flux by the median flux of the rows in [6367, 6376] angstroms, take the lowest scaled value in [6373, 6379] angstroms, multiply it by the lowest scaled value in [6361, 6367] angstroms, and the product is 0.955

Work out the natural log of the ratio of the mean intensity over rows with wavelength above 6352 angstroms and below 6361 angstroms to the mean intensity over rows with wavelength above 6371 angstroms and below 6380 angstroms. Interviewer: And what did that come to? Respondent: -0.022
